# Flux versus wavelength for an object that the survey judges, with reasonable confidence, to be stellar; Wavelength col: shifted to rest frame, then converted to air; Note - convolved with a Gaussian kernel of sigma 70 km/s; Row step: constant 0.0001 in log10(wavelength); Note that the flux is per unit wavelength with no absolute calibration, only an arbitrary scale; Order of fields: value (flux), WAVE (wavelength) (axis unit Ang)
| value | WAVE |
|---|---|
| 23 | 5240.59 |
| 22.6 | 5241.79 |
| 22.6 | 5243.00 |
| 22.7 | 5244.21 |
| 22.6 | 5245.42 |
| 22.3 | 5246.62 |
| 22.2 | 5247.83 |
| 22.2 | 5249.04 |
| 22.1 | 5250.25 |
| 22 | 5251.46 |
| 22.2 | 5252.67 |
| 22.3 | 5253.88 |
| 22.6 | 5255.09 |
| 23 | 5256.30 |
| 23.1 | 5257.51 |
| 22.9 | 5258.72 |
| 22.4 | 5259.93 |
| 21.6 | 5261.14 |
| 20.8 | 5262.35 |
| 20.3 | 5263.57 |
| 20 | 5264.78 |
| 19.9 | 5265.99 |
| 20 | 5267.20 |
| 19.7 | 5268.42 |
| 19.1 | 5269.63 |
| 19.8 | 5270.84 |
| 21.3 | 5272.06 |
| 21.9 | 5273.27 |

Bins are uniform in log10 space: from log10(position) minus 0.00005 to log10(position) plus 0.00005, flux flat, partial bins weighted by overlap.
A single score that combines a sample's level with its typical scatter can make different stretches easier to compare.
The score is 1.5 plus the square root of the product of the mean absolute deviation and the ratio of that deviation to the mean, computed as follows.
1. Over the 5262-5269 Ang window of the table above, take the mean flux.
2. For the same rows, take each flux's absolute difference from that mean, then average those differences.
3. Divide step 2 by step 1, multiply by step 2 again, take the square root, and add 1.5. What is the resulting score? 1.56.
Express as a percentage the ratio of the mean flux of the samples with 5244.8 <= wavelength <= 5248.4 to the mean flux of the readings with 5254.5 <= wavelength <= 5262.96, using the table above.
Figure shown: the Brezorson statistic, 100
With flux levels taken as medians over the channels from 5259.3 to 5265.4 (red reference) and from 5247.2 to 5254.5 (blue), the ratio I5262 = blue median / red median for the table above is 1.07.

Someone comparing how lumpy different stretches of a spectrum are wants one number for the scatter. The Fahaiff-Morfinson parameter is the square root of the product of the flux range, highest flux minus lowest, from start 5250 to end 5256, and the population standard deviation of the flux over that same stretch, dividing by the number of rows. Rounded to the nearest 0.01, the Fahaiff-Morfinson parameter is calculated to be 0.35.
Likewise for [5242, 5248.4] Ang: 0.31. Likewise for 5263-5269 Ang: 0.34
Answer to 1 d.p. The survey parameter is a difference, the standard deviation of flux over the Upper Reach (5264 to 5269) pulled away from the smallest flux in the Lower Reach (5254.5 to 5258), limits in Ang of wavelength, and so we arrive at 22.5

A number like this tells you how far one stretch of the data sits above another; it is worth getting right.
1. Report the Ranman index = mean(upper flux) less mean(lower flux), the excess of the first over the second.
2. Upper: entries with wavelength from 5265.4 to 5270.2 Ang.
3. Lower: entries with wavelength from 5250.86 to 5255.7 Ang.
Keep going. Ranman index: -2.6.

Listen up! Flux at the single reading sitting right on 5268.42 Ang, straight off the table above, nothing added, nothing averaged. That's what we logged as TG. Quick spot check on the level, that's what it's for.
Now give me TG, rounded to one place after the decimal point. 19.7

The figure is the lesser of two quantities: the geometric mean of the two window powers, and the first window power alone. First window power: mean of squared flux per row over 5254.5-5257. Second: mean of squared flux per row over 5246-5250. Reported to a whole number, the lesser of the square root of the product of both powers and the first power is 507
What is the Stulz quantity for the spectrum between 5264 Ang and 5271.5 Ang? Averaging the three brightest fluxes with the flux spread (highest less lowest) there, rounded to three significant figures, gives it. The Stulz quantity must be 10.4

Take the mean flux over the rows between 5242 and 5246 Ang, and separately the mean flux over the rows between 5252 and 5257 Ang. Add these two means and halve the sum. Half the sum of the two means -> 22.6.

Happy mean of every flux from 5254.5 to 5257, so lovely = 22.8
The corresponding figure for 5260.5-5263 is 21.2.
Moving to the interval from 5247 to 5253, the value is 22.1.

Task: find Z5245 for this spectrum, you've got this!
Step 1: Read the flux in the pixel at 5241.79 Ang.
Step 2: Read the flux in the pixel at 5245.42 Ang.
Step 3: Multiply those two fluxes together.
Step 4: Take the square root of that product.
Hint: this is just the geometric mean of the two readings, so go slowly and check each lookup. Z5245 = 22.6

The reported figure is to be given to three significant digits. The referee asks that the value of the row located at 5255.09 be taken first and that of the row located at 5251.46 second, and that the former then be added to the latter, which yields 44.6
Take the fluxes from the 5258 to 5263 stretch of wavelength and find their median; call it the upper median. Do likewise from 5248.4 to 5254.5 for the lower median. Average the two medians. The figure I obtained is 22.1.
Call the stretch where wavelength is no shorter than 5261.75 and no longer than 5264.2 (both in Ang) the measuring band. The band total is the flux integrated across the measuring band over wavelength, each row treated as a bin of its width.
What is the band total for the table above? 50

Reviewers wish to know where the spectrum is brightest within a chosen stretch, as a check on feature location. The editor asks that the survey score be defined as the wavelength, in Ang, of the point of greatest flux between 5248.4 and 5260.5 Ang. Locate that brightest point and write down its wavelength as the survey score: 5257.51 Ang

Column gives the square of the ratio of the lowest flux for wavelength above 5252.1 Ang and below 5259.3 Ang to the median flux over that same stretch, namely 0.95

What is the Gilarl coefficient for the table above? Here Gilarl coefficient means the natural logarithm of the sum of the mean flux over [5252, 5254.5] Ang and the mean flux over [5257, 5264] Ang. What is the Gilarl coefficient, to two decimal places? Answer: 3.79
